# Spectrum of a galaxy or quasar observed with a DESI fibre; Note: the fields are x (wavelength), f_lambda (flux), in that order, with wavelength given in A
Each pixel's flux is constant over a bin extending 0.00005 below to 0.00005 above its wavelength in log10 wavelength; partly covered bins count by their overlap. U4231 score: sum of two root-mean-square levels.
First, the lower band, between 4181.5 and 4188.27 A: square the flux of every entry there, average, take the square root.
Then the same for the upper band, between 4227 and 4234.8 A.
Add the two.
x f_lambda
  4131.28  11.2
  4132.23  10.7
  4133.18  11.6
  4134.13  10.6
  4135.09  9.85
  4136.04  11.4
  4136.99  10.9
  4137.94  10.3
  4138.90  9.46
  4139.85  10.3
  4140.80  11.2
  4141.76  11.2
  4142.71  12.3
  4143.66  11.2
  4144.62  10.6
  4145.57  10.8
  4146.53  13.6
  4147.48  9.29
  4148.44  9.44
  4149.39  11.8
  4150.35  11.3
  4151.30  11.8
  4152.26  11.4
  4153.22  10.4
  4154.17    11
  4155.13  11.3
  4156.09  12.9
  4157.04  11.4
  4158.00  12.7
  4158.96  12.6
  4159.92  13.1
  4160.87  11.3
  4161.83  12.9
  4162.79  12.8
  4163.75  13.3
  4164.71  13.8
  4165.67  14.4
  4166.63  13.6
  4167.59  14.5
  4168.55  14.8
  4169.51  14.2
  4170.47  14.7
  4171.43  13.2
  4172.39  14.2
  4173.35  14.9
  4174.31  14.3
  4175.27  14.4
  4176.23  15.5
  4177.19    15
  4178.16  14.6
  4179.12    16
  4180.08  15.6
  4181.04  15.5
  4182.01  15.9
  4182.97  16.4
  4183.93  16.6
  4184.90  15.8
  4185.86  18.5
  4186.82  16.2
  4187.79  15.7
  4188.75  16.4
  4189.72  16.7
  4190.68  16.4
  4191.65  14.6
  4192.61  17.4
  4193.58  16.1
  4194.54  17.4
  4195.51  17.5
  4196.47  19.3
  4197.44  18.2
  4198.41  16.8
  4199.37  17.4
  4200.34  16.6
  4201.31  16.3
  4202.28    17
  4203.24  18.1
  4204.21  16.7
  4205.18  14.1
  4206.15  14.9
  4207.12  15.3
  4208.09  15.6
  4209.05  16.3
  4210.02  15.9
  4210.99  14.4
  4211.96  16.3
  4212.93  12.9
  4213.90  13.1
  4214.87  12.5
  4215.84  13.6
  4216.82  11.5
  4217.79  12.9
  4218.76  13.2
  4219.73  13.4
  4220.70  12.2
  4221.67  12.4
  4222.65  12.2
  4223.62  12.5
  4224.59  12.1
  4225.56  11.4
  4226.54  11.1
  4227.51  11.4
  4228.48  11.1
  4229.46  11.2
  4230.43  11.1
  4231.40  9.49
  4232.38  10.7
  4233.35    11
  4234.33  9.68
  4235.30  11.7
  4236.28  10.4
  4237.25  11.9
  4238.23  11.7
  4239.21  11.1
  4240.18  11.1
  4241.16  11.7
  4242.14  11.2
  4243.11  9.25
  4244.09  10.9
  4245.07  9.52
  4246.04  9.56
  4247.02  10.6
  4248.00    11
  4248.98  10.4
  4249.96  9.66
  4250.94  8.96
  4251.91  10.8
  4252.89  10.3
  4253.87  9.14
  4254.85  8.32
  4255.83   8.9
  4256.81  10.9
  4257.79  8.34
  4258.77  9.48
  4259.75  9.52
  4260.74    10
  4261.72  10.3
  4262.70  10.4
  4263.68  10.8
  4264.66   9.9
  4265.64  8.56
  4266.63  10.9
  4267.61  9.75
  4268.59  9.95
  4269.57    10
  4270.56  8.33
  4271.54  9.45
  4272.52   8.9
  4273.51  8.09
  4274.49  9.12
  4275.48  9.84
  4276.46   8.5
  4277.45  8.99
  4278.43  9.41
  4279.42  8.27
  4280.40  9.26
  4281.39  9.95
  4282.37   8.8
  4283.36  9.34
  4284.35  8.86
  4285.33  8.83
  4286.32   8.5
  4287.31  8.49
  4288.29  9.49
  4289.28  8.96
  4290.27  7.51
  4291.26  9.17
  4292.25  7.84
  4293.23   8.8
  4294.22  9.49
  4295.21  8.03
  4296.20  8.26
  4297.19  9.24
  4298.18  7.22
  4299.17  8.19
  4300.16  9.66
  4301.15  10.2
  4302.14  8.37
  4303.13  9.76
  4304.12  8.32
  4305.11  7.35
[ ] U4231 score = 27.2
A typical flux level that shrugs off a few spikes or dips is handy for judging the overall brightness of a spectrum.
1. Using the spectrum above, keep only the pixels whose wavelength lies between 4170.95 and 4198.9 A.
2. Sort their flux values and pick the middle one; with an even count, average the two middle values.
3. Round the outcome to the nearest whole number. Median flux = 16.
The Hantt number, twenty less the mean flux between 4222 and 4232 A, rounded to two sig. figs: 8.6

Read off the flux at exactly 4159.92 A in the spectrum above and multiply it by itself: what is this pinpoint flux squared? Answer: 172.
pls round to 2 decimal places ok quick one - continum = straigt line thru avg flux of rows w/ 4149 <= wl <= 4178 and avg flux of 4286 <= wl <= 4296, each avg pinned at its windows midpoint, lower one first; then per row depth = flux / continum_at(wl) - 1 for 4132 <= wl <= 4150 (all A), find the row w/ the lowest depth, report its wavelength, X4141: 4138.90 A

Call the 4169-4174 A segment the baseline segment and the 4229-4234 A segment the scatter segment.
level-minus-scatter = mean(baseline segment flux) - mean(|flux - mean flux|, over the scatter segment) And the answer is 13.8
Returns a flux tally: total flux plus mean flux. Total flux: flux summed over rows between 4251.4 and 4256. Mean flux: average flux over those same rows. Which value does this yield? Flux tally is 57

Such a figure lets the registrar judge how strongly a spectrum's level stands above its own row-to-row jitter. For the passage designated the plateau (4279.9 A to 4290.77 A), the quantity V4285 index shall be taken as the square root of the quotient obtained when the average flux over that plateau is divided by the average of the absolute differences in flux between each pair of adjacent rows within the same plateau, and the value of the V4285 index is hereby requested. 3.8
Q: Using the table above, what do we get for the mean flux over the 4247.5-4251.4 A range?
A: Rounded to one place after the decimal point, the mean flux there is 10.0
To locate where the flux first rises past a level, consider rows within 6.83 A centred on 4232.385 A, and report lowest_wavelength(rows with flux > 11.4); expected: 4235.30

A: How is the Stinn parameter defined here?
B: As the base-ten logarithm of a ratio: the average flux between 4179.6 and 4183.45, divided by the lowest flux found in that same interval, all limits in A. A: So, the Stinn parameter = 0.010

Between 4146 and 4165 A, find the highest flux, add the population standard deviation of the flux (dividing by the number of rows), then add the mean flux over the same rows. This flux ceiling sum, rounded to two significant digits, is 27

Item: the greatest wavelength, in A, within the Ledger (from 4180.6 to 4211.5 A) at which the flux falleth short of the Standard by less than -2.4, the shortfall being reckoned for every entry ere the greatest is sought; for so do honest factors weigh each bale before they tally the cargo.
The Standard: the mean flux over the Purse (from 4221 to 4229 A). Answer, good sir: 4210.99 A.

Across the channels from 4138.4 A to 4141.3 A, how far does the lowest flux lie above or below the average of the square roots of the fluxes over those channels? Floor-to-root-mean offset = 6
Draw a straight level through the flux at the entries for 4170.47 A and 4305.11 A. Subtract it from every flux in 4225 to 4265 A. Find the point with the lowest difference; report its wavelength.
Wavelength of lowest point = 4231.40 A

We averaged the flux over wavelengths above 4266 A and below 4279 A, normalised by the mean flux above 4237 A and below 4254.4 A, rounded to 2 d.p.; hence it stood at 0.89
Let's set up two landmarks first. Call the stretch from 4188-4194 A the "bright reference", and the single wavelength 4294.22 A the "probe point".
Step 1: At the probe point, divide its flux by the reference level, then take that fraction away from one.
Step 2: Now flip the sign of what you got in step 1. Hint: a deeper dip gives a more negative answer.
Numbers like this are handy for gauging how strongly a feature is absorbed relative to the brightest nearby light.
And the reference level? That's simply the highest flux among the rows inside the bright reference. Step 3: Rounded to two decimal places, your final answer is -0.45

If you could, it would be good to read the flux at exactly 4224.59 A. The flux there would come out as 12.1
